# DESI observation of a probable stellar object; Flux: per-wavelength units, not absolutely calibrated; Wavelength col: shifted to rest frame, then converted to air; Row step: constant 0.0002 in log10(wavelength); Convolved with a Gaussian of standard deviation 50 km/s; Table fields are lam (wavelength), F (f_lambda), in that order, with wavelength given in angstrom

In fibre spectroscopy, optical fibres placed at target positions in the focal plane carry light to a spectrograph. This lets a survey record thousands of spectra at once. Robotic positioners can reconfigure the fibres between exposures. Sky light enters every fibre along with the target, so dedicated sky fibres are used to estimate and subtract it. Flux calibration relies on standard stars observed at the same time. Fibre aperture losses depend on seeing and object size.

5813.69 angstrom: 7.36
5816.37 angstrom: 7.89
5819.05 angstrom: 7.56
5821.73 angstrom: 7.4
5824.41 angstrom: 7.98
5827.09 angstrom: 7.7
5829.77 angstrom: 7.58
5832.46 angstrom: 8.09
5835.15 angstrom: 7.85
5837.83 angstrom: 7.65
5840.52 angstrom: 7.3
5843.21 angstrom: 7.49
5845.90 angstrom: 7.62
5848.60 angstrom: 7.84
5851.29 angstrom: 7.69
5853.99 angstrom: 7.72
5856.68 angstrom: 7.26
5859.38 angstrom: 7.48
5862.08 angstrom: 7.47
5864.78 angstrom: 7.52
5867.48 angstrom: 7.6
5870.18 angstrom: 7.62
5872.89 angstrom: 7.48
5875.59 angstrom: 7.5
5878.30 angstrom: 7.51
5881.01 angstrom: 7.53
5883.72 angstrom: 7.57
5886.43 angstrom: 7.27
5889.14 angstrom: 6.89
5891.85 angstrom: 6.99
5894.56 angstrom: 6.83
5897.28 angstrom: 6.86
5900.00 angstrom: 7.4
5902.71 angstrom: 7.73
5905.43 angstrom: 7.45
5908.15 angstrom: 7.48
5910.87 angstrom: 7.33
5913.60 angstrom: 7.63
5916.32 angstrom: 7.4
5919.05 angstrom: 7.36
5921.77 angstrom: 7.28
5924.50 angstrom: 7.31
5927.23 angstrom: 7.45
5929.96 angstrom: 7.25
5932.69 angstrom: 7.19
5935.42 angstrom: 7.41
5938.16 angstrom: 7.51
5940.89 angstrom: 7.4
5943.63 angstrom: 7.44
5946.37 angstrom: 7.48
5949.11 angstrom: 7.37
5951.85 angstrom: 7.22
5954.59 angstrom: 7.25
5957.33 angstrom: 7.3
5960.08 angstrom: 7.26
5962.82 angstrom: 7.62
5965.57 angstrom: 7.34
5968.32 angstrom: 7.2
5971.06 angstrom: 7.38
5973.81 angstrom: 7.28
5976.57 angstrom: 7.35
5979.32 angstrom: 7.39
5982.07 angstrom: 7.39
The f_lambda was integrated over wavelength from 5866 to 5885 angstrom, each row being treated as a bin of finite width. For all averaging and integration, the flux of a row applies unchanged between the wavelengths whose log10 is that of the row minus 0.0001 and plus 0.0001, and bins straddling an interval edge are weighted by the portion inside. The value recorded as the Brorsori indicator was 143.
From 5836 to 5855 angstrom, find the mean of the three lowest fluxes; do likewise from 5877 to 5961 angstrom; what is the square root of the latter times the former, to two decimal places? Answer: 7.16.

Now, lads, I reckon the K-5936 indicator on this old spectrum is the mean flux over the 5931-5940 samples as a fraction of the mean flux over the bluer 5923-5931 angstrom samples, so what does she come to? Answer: 1.005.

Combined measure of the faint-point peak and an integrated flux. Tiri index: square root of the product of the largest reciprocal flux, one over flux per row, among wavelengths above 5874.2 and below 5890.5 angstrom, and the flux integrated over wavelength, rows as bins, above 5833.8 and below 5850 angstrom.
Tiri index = 4.23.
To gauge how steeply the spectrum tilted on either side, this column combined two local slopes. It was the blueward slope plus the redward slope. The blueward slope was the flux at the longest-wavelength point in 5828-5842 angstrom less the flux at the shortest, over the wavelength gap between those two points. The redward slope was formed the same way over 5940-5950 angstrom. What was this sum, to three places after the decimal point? -0.030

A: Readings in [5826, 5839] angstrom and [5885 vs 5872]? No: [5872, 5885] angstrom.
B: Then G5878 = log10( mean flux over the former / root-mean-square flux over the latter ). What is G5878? 0.015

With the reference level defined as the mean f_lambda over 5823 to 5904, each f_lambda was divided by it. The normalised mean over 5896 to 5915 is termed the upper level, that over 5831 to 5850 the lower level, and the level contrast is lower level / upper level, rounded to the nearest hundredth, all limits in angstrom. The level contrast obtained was 1.04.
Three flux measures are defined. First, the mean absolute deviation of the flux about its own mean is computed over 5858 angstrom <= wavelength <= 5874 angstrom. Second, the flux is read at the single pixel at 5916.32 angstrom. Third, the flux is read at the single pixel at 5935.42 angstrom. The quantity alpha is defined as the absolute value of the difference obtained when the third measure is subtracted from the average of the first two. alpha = 3.68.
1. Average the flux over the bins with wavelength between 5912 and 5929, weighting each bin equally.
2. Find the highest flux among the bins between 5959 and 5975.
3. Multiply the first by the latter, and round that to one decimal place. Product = 56.4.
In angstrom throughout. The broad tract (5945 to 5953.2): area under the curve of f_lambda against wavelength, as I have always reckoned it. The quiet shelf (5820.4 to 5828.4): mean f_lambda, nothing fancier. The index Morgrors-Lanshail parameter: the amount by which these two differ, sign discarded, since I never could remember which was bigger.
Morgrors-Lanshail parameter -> 53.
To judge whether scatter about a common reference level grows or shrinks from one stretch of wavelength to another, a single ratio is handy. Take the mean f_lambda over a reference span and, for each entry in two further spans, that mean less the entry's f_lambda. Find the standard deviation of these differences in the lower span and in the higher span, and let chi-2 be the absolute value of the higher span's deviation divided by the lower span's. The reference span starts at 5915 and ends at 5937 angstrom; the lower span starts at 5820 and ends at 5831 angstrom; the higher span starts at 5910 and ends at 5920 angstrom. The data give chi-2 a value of 0.56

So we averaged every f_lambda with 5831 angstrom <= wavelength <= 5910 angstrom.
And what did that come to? 7.47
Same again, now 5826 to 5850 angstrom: 7.68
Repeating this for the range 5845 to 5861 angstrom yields 7.60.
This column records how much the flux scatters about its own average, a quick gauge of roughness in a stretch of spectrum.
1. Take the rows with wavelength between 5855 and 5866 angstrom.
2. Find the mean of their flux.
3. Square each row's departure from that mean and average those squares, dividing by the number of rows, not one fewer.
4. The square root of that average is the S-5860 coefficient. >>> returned 0.10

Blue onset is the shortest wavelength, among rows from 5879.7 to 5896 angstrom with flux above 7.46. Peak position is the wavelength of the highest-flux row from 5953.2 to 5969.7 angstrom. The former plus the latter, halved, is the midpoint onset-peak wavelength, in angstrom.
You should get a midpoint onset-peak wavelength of 5921.9 angstrom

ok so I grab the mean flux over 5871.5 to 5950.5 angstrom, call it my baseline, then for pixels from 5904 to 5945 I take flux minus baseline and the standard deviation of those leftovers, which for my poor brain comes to 0.11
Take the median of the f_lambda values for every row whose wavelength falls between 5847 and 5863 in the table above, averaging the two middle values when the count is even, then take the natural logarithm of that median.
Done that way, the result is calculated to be 2.03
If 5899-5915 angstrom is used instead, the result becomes 2.01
